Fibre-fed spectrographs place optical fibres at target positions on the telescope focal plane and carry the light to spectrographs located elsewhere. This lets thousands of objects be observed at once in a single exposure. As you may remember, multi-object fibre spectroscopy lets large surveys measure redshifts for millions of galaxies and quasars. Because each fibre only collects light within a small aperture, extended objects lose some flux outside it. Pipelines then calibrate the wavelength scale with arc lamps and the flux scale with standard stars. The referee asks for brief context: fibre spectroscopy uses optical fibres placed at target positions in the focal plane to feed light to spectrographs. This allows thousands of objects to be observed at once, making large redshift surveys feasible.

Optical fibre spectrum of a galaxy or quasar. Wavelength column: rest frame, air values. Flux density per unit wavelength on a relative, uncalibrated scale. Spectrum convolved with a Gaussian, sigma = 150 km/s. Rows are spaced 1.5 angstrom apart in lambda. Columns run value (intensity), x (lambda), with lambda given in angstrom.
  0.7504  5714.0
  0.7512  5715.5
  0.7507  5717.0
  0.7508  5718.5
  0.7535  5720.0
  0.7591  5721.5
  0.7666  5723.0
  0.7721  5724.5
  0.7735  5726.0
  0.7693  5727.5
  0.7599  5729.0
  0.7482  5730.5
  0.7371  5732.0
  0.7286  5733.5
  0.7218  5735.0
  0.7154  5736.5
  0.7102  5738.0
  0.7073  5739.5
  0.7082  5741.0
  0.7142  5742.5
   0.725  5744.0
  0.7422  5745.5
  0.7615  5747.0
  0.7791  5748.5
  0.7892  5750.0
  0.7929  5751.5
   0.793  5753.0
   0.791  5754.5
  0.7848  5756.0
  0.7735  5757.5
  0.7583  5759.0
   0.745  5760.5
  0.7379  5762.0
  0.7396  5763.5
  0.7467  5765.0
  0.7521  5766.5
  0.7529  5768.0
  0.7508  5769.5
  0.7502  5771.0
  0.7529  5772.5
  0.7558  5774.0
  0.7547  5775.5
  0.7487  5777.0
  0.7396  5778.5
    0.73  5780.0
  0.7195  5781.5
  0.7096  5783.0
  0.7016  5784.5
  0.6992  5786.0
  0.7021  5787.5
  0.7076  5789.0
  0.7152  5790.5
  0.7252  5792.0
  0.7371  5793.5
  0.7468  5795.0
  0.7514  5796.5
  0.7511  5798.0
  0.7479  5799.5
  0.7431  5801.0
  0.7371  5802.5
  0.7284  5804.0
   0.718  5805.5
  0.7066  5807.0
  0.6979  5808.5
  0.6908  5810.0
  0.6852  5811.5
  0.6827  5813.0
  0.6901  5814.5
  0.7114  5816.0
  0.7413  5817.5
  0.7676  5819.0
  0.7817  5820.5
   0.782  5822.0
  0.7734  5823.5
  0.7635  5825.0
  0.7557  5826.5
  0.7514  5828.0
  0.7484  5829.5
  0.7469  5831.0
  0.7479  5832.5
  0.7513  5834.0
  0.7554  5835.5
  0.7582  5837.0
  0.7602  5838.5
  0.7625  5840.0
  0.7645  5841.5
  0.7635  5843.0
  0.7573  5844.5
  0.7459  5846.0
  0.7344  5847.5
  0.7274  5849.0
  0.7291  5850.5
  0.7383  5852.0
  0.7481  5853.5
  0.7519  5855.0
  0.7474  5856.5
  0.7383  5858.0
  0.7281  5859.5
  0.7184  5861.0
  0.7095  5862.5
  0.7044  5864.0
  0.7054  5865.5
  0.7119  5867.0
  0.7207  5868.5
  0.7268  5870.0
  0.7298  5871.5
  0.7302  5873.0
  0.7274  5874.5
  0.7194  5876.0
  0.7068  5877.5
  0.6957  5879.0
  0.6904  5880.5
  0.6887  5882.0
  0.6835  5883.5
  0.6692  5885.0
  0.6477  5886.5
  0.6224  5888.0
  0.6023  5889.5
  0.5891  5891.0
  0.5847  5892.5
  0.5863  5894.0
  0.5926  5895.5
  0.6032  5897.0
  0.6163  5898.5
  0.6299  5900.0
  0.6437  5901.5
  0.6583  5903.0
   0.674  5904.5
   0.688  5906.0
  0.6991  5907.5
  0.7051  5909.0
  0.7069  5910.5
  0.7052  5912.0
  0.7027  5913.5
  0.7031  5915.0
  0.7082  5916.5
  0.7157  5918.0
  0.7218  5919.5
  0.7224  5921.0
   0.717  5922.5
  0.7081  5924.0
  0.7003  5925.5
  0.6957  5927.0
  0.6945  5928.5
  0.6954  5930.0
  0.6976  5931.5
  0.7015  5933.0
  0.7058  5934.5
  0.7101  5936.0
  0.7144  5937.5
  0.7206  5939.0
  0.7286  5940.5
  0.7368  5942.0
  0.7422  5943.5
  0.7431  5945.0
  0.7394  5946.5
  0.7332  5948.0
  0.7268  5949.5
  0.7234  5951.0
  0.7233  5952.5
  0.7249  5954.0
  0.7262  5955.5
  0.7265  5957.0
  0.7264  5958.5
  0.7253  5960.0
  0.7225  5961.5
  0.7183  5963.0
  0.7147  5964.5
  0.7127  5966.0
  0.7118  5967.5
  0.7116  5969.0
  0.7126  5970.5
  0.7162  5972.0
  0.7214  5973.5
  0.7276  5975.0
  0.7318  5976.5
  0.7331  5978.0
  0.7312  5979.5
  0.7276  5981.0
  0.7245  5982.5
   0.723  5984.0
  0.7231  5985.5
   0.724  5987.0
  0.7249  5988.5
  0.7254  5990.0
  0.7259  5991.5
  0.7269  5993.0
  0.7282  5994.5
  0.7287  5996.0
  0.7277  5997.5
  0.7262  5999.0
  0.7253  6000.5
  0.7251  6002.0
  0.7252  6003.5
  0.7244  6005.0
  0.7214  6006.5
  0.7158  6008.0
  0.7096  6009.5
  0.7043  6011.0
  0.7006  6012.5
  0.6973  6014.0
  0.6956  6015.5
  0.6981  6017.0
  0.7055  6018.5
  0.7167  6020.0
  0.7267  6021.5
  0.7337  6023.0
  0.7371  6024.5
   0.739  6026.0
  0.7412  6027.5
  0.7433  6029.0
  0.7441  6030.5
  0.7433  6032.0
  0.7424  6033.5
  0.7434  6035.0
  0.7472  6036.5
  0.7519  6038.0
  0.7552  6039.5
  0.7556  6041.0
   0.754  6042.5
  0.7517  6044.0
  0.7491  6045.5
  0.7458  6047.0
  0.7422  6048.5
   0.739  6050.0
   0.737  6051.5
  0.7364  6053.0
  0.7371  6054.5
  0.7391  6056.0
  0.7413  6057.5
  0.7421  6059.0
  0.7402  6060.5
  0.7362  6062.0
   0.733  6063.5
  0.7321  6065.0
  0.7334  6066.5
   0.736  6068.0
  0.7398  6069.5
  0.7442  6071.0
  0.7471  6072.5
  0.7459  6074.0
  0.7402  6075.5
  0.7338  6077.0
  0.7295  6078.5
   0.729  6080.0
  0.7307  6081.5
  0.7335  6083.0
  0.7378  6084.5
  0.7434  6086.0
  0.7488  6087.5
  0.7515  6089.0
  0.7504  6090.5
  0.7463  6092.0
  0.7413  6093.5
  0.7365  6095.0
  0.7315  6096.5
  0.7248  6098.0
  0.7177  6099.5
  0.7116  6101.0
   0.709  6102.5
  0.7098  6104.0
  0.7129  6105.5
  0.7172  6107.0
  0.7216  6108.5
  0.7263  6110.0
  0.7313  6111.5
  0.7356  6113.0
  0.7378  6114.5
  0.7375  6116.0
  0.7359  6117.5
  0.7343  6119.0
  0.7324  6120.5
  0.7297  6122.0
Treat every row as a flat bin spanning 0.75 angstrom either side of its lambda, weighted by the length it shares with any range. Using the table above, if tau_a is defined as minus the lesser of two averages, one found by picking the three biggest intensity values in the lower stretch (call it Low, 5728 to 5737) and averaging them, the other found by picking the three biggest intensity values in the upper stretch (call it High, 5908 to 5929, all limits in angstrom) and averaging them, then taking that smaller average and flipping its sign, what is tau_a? -0.720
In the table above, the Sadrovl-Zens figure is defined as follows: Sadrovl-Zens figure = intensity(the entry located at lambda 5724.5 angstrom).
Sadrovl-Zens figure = 0.7721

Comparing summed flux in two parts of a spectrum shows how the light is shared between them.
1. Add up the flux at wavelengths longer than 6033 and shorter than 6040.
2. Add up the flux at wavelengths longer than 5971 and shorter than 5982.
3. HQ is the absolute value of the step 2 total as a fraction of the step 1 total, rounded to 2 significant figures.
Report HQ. 1.4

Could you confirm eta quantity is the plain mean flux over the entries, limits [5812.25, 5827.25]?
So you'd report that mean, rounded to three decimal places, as 0.745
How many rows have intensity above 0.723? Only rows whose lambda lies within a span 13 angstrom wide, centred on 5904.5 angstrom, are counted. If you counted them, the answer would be 0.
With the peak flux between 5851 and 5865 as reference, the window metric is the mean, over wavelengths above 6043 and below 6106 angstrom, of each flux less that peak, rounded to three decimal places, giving -0.016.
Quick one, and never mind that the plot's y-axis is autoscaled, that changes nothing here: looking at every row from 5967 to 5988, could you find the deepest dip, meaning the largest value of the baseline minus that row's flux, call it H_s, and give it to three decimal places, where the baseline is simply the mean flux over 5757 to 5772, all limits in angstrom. 0.039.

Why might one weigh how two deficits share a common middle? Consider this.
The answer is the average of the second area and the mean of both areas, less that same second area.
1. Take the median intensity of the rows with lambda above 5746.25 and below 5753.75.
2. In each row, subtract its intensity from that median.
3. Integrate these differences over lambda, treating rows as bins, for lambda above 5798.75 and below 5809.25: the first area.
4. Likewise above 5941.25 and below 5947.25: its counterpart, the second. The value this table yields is 0.094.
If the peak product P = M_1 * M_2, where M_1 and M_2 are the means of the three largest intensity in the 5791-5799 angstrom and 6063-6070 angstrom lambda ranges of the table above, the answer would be 0.552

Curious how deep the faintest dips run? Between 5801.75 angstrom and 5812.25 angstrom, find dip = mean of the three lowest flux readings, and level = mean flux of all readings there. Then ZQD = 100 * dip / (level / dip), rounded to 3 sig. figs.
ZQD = 67.4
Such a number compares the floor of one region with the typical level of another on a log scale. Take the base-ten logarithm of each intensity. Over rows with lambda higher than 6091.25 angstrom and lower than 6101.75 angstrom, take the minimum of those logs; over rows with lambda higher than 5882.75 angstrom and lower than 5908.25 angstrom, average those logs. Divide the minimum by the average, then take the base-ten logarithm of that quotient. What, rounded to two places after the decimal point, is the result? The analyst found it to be -0.13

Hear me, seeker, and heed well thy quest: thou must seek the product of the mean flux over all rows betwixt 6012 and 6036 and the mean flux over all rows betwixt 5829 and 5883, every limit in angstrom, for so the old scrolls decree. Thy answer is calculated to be 0.532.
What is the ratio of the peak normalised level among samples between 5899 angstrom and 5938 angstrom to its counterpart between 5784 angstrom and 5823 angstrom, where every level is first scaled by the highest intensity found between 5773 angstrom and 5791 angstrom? 0.92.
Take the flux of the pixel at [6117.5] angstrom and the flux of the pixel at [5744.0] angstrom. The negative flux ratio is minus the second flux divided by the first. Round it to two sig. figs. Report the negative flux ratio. -0.99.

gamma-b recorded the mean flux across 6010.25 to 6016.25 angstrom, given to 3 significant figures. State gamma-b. 0.699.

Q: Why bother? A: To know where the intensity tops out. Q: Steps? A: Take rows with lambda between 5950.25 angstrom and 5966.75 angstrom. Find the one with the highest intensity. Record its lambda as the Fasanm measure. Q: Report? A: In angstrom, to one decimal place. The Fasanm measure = 5957.0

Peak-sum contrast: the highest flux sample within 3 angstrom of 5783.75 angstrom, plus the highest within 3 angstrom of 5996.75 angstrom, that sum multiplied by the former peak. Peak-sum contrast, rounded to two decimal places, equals 1.04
